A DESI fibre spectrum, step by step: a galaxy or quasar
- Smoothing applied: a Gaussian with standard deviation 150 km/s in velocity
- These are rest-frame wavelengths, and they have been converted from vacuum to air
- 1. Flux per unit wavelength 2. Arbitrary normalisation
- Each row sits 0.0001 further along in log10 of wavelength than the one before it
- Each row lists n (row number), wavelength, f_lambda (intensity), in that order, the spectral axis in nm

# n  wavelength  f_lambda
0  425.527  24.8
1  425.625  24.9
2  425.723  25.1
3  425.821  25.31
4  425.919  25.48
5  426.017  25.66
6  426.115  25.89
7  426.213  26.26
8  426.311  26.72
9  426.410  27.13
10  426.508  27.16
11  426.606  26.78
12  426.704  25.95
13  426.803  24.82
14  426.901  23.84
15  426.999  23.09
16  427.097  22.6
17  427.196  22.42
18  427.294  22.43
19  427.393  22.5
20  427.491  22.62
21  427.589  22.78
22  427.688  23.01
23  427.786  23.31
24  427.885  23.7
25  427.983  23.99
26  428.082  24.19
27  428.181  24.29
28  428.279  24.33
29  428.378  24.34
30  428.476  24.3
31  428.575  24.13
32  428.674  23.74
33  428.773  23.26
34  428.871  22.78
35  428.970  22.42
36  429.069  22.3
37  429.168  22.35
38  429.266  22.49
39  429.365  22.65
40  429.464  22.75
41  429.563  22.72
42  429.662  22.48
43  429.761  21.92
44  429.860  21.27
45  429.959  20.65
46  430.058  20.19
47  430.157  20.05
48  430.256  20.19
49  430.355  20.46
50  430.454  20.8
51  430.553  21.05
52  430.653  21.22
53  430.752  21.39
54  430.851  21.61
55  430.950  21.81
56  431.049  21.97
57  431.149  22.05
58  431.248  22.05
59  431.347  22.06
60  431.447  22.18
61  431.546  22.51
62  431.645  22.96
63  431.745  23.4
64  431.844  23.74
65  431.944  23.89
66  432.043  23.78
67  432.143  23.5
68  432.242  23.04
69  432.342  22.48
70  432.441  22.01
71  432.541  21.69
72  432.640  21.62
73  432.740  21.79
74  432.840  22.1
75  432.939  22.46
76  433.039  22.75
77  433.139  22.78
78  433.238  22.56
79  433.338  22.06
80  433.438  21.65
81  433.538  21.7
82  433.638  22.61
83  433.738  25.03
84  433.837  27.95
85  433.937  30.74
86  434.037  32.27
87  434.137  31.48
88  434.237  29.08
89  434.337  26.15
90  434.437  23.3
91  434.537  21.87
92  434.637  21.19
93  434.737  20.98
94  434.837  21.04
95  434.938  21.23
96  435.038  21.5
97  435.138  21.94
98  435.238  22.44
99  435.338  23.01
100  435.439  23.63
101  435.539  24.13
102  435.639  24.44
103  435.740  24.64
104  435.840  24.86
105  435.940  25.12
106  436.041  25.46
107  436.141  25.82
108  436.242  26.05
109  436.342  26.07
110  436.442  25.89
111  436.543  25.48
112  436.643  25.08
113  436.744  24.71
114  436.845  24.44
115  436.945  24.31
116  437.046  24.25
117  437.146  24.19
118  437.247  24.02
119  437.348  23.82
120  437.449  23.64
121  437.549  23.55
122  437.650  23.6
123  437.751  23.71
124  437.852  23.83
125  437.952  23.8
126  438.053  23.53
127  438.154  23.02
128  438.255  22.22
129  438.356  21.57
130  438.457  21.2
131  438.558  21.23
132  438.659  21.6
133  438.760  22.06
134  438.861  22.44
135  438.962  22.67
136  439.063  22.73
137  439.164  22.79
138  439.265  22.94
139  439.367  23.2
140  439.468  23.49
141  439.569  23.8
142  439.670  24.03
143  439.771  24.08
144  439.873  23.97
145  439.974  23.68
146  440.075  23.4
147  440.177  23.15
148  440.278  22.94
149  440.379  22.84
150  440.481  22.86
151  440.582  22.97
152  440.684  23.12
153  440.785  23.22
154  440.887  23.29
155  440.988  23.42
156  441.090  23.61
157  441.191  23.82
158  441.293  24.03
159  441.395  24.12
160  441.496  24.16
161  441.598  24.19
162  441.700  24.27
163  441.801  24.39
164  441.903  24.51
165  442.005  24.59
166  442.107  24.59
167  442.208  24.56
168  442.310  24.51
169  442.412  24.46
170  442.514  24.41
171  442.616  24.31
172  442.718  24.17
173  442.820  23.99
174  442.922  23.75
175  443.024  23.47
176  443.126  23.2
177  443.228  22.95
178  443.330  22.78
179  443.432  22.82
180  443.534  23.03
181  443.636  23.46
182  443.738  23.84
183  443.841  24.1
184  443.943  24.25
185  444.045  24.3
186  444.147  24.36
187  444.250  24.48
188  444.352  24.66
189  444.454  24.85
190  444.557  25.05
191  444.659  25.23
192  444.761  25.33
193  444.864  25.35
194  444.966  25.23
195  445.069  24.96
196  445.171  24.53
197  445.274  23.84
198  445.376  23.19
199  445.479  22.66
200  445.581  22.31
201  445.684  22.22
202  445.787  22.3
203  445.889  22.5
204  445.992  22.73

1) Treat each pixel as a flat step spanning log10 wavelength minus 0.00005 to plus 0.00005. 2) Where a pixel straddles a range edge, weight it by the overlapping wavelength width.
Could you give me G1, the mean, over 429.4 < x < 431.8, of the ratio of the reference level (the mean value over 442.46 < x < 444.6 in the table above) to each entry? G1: 1.11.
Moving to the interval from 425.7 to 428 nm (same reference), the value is 0.98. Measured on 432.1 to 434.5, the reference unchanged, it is 1.00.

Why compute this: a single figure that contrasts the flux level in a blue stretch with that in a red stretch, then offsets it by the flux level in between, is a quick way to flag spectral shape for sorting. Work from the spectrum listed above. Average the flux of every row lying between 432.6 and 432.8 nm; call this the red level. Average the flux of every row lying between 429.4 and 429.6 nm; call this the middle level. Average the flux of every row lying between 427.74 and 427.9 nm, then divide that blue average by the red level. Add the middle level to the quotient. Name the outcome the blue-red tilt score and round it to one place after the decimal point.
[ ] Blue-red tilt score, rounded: 23.8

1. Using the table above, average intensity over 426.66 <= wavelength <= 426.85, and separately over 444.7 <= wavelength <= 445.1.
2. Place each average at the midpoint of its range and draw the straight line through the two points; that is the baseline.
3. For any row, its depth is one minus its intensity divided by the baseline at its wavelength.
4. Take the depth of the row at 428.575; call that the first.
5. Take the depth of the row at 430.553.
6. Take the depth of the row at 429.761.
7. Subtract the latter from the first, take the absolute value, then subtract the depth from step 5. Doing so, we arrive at -0.08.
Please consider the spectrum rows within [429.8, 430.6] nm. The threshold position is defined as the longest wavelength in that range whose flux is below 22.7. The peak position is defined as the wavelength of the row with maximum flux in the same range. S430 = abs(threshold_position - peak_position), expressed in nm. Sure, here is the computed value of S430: 0.69 nm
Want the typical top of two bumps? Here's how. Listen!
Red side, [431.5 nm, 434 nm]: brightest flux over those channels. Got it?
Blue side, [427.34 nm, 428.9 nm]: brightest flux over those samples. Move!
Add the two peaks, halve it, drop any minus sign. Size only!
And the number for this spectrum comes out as 27.5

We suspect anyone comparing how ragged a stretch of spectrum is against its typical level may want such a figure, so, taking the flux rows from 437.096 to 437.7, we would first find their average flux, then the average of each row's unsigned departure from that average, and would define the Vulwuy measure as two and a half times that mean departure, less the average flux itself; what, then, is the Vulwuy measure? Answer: -23.3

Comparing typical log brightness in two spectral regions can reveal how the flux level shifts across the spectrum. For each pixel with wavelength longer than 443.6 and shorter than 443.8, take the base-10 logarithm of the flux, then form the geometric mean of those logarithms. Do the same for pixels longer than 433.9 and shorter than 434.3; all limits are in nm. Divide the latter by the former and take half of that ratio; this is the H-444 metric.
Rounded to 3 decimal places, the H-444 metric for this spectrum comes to 0.542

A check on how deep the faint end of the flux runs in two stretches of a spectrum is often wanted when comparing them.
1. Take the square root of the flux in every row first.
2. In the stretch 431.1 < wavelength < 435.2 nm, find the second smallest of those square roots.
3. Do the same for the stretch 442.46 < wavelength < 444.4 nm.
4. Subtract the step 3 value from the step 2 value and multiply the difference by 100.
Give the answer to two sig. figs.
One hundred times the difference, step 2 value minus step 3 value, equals -19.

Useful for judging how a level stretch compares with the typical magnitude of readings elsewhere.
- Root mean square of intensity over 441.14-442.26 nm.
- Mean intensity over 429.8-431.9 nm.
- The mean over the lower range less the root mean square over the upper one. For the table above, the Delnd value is -3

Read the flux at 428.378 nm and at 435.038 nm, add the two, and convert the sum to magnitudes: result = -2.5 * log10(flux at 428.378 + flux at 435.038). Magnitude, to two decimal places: -4.15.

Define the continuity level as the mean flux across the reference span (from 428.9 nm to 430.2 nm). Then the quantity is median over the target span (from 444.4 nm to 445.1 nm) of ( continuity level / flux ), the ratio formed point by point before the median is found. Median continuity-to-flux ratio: 0.867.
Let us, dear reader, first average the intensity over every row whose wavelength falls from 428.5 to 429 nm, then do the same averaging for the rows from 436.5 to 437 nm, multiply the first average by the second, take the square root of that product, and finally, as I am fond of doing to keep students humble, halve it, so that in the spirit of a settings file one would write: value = 12.0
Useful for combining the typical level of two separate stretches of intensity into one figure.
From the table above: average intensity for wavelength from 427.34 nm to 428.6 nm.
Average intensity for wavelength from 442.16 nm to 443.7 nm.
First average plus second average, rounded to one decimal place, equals 47.4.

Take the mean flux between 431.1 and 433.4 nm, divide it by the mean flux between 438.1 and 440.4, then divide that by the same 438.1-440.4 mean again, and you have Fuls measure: 0.0433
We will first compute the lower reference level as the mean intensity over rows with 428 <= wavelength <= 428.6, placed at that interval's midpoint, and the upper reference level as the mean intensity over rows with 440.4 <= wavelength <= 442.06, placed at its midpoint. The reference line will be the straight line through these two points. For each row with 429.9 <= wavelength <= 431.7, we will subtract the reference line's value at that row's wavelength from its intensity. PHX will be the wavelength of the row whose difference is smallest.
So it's 430.157 nm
